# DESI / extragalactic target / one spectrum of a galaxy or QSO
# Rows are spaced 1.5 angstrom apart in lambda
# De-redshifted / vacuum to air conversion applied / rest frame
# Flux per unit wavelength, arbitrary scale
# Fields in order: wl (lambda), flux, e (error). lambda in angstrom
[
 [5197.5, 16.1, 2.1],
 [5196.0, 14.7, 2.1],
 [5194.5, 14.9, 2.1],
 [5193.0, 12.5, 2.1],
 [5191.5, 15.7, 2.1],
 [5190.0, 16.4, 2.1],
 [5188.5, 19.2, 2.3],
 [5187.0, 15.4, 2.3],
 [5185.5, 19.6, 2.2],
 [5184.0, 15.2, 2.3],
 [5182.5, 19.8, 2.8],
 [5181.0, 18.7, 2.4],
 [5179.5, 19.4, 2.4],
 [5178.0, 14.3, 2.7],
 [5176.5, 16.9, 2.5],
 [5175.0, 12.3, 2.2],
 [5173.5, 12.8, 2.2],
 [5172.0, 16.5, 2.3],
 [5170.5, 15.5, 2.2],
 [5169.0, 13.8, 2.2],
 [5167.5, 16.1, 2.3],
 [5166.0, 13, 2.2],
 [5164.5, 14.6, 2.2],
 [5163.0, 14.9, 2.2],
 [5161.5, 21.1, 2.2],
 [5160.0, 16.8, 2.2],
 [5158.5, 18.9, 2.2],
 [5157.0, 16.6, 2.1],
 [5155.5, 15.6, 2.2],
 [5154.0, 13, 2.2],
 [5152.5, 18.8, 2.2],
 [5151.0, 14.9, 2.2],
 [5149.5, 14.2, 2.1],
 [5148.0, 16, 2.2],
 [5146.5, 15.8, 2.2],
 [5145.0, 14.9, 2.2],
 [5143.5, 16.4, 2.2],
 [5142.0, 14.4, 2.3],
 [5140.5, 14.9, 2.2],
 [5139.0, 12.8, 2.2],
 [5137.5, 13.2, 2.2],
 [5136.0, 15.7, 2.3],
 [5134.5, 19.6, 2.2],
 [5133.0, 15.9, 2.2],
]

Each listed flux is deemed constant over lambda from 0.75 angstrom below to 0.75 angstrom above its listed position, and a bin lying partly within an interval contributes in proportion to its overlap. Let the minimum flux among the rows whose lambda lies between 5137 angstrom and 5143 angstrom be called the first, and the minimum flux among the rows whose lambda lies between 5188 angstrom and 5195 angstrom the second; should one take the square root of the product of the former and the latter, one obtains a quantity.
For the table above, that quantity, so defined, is 12.65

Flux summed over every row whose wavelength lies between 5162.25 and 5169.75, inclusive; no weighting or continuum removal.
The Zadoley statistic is 72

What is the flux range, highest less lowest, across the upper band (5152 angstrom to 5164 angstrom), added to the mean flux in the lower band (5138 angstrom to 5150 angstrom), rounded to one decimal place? 23.0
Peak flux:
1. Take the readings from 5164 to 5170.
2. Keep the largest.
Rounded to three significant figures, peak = 16.1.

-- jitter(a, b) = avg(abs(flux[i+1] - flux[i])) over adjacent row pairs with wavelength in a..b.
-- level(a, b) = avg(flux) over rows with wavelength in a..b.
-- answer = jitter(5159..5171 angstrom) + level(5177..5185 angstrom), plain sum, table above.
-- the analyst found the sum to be 20.3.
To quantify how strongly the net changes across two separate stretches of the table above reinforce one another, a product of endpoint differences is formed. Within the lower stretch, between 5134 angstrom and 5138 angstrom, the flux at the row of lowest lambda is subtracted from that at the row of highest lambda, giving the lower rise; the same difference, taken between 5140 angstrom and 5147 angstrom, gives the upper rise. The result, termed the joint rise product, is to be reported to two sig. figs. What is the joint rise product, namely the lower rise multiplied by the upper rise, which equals -5.8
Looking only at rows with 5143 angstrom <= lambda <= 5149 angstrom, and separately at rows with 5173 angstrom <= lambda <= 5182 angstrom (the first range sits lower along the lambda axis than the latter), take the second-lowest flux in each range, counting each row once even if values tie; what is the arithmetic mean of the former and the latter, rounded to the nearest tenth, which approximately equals 14.3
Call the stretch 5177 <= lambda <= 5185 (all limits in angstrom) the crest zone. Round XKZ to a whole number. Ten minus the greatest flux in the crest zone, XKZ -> -10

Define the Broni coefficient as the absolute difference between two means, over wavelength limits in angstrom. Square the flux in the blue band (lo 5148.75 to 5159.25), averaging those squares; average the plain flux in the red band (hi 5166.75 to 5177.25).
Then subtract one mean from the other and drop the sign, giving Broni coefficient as 245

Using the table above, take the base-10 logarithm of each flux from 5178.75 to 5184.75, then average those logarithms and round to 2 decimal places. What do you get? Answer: 1.26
